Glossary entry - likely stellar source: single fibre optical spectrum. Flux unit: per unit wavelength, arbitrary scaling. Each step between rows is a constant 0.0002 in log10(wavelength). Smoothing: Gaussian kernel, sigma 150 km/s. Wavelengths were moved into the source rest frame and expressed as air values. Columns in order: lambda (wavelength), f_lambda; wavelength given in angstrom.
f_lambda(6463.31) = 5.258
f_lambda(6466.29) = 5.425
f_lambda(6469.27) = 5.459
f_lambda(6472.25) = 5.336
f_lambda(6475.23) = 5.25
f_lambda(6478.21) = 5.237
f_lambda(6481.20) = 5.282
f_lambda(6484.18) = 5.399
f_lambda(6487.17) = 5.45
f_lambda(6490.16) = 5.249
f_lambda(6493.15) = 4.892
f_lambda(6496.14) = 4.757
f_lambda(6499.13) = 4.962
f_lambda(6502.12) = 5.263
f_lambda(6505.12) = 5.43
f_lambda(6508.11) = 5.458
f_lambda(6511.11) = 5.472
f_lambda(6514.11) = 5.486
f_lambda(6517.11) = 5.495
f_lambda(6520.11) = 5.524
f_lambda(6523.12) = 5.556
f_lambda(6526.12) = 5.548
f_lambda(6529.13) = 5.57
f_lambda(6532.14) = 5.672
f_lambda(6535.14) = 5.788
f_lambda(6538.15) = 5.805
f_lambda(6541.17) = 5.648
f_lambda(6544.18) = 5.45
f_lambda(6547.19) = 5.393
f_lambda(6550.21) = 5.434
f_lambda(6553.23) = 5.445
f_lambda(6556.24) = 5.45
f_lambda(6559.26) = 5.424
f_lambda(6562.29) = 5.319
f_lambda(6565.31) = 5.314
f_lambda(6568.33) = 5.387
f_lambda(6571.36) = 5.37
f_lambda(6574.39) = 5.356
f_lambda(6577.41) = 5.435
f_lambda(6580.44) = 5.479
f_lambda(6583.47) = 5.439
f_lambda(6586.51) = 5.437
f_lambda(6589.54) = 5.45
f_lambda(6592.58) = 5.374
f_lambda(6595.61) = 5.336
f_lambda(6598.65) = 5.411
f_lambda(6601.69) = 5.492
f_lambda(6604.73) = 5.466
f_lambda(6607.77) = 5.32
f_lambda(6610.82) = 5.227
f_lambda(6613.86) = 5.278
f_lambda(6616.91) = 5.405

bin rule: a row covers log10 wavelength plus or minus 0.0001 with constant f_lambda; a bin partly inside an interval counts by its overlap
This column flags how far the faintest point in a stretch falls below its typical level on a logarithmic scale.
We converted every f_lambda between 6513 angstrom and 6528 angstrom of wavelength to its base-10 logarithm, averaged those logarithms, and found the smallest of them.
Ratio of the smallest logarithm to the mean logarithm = 0.996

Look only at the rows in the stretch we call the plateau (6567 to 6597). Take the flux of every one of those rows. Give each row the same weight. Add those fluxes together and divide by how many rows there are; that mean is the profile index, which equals 5.41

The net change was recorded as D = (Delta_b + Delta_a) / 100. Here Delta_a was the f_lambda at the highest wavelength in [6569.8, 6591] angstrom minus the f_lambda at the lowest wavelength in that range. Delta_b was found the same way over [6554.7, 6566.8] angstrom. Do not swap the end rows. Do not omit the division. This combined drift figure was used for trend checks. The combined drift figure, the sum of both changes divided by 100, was -0.001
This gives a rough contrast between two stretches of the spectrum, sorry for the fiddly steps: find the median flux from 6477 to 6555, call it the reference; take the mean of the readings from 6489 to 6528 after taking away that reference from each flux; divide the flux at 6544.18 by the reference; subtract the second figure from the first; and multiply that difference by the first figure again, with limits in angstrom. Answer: 0.15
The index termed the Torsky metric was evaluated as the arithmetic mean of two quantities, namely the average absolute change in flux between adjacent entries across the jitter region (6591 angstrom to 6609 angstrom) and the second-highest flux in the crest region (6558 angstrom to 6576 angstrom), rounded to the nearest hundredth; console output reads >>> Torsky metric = 2.73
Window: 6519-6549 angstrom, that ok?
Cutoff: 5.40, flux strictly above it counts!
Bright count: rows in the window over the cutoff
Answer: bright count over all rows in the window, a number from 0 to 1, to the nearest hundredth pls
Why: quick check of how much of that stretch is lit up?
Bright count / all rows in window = 0.90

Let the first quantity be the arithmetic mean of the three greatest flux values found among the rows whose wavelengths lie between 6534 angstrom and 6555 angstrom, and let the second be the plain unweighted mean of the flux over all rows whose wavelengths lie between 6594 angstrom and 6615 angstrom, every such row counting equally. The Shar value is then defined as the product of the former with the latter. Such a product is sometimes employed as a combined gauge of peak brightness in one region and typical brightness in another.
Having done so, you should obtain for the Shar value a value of 30.8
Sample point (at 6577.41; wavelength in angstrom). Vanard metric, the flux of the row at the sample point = 5.435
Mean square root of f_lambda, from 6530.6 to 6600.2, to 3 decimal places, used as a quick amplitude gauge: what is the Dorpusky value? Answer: 2.337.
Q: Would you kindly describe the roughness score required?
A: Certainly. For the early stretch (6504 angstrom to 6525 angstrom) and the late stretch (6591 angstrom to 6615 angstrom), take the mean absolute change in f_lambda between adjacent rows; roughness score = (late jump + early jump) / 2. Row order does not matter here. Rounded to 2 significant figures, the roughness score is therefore 0.047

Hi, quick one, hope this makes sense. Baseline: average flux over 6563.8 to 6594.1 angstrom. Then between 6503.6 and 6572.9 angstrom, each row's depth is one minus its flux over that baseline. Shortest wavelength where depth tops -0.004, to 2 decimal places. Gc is 6547.19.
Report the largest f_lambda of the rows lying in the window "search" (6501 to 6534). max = 5.672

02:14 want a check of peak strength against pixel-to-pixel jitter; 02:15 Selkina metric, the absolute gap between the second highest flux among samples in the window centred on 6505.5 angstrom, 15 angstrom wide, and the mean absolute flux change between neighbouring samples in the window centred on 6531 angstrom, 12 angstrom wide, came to 5.38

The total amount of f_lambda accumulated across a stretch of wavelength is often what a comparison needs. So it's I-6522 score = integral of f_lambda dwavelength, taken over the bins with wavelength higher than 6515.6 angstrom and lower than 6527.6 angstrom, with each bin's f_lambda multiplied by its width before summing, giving 66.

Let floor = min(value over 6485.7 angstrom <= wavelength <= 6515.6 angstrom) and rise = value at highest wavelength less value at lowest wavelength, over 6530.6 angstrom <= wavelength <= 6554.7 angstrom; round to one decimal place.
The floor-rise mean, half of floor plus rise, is 2.3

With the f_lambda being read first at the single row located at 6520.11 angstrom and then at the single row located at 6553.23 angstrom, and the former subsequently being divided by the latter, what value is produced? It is 1.01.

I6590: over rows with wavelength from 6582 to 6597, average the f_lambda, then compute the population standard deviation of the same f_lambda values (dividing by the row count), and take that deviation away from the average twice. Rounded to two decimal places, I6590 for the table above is 5.32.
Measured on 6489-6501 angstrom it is 4.61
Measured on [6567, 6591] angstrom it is 5.34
